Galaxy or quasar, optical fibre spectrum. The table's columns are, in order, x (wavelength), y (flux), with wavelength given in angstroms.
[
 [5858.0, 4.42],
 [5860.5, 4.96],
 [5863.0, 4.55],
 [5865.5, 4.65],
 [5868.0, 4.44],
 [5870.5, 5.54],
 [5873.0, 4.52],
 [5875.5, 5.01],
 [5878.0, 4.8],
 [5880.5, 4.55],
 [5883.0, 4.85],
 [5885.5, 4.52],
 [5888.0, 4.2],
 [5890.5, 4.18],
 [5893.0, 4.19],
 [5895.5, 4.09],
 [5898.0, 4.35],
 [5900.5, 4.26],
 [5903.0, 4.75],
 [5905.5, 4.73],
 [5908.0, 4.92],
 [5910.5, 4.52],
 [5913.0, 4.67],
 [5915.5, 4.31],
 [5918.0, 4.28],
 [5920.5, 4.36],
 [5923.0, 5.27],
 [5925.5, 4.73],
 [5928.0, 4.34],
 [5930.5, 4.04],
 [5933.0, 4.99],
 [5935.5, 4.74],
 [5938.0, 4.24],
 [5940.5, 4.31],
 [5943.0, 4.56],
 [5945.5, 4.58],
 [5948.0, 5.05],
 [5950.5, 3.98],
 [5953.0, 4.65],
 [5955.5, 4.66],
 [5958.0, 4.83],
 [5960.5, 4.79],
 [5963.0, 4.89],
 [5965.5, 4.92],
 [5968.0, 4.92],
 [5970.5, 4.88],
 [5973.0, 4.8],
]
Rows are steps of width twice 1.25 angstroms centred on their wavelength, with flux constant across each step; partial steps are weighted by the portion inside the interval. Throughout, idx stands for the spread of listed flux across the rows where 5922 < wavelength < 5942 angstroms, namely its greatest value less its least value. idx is 1.23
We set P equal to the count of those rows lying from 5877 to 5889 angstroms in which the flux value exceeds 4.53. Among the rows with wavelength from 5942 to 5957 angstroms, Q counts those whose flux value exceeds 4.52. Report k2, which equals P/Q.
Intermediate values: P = 3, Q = 5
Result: 0.6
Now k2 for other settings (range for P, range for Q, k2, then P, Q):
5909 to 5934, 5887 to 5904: 4.0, 4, 1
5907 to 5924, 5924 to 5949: 0.5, 3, 6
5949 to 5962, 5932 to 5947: 1.0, 4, 4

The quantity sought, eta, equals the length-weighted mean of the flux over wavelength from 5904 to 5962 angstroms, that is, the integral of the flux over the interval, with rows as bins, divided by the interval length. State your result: 4.59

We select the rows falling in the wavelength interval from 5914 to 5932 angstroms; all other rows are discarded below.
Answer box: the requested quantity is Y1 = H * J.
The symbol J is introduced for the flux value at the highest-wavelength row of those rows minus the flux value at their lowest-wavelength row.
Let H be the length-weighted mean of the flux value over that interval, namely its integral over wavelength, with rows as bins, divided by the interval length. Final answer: -1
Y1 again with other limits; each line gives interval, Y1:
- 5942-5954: 0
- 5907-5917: -3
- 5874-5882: -2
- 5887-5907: 2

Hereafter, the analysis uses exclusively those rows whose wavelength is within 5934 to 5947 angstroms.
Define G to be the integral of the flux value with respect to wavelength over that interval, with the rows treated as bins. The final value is 58.6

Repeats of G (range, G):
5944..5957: 59.6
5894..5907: 57.7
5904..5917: 60.1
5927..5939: 53.7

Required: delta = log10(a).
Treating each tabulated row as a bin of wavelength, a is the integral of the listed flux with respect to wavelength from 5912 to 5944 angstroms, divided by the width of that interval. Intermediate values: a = 4.52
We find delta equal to 0.656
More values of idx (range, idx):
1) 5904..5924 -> 0.99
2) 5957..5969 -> 0.13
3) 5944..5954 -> 1.07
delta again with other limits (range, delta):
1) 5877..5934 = 0.655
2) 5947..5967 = 0.674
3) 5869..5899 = 0.660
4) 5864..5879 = 0.683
